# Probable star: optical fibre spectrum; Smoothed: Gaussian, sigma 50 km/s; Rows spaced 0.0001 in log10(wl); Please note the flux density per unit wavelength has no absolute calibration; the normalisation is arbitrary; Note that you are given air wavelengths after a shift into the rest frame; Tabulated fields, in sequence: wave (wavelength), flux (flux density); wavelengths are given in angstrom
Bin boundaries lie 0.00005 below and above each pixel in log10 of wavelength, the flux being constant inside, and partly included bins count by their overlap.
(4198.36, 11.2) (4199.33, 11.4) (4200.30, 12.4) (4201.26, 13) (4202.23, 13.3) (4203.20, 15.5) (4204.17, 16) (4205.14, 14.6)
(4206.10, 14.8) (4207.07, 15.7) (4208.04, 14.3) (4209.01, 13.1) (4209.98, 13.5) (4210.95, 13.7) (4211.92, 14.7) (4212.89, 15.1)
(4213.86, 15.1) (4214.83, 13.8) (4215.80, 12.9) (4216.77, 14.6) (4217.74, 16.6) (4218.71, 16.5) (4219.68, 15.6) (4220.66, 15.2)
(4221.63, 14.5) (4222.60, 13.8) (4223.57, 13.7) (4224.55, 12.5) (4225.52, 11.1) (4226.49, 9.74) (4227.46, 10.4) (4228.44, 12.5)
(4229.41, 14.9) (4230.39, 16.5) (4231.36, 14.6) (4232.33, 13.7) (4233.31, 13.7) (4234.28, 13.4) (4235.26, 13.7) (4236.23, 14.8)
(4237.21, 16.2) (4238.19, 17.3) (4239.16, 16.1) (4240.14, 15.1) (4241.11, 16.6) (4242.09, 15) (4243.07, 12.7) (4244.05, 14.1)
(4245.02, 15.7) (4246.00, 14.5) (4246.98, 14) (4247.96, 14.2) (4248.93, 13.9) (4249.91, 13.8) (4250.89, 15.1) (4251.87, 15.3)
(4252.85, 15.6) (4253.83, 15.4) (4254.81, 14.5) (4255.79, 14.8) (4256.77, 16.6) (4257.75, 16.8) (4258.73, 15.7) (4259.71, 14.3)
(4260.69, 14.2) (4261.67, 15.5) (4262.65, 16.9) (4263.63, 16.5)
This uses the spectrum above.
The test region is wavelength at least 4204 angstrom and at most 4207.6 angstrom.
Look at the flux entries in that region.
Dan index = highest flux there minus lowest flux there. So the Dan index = 1.4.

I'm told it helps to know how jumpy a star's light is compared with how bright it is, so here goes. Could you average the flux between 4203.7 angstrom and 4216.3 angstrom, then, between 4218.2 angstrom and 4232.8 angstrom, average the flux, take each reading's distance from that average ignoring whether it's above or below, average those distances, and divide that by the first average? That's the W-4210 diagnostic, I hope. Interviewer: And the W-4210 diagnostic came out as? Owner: 0.11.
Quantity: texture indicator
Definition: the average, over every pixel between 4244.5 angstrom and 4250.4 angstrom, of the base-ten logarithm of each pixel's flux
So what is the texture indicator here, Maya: 1.16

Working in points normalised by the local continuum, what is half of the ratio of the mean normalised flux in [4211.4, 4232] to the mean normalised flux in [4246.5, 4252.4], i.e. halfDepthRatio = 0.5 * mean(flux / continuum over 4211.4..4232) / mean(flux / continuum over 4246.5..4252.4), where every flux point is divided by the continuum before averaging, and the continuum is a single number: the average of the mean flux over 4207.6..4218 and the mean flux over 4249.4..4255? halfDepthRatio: 0.487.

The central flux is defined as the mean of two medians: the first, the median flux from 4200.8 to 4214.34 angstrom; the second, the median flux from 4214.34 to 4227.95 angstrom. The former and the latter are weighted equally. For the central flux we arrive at 14.2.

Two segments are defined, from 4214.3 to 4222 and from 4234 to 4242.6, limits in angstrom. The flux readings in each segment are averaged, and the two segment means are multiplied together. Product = 230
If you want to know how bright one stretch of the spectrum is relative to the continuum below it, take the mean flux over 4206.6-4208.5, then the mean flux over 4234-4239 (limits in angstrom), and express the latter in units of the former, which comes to 1.01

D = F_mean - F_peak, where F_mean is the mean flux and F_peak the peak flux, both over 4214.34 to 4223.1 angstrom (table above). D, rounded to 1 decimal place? -1.8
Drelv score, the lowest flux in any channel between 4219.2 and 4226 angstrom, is 11.1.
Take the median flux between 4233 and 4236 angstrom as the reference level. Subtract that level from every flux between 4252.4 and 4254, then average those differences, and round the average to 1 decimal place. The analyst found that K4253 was 1.8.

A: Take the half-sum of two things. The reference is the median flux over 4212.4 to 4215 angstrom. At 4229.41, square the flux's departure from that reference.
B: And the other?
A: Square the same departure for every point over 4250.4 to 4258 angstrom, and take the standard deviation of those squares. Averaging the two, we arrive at 1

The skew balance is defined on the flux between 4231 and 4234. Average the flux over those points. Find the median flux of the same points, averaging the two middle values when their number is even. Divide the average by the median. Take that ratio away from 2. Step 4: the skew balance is 0.98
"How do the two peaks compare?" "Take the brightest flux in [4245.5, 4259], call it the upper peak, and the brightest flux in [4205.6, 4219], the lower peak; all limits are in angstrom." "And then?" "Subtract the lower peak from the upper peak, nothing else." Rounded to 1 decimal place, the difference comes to 0.2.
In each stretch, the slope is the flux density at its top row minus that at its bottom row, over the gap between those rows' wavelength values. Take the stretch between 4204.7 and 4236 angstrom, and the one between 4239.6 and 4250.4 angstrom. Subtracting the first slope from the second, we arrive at -0.1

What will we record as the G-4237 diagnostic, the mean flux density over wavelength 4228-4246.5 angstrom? 14.8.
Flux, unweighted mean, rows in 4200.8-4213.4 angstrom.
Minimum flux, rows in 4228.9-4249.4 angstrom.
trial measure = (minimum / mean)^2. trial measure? 0.78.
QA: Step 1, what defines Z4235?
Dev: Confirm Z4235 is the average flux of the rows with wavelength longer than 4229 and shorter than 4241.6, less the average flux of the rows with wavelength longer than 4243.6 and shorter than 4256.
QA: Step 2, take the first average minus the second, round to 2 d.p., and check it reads 0.44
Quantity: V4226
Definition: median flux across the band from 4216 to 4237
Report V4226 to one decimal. 13.8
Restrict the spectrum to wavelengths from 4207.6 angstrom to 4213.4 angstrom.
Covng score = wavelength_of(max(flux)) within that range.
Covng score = 4212.89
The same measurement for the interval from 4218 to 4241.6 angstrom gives 4238.19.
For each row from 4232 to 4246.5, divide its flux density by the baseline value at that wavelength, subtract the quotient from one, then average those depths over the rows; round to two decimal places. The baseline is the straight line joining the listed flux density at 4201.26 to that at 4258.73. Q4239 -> 0.00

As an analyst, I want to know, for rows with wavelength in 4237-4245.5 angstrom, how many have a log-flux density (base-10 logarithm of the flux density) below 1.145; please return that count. 1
